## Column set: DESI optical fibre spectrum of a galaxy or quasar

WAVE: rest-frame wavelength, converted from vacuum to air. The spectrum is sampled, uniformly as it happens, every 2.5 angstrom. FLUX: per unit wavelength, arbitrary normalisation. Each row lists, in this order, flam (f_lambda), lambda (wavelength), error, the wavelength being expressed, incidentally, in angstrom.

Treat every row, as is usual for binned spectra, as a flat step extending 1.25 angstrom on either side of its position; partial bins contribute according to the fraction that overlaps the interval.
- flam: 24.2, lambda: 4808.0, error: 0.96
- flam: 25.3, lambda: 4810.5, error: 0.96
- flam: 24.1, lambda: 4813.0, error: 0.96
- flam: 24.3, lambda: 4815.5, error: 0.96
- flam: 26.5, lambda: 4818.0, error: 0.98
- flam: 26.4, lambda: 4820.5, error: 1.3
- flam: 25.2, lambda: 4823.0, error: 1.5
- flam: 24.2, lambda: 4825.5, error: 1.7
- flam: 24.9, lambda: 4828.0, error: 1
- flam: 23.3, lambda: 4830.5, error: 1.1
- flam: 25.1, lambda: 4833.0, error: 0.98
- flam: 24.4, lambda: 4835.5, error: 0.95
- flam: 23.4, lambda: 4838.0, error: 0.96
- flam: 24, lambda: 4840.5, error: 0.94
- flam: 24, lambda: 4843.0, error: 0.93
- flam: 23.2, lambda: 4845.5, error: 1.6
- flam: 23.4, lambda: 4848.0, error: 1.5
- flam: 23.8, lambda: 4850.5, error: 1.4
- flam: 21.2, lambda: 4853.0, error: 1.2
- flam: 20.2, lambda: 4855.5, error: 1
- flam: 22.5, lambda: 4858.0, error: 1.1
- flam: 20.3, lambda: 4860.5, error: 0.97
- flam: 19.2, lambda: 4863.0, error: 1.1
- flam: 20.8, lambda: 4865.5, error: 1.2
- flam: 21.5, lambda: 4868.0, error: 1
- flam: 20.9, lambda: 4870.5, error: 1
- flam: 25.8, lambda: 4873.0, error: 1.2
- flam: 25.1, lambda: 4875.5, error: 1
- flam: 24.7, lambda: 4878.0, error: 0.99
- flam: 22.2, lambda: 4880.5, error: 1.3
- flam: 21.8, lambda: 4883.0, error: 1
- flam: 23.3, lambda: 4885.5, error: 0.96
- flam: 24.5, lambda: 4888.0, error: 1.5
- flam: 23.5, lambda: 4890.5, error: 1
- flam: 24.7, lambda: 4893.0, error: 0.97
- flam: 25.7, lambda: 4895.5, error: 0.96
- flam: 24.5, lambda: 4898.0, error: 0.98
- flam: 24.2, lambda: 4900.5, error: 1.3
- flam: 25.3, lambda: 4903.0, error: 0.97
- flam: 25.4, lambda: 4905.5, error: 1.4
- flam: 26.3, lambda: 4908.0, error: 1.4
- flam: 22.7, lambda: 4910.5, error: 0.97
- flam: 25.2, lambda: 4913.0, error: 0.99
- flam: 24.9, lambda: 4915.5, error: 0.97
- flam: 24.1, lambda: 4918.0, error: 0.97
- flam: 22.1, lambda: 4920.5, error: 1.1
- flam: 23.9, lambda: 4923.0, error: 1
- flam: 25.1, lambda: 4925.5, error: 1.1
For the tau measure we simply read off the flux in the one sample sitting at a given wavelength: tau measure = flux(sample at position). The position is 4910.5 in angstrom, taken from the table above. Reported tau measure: 22.7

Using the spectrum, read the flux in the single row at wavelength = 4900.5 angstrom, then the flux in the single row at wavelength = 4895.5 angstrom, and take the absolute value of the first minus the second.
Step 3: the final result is 1.5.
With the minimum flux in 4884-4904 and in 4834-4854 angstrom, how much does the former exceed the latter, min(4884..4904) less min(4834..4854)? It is 2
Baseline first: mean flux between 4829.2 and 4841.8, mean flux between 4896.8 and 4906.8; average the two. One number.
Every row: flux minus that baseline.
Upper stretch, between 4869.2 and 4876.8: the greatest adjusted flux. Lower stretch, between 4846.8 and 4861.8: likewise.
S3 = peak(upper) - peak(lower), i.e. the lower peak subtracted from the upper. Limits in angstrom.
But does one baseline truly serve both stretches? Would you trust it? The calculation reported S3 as 2.0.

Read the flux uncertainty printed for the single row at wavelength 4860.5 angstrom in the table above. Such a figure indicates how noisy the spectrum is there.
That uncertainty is 0.970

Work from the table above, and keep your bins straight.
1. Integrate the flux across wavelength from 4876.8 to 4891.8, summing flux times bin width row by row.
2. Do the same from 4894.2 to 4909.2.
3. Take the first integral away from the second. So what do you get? 28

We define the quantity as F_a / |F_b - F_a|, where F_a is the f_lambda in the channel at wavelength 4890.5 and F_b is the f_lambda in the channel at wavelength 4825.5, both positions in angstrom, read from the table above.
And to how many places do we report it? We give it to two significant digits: 34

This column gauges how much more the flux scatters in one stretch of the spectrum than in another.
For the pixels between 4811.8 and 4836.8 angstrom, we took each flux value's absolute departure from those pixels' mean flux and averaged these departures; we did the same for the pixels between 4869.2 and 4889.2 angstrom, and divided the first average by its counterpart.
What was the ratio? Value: 0.52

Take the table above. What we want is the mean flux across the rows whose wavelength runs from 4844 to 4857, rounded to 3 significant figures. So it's 22.4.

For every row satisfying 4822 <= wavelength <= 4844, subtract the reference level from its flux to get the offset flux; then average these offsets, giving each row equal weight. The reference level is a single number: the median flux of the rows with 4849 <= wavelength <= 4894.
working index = 1.9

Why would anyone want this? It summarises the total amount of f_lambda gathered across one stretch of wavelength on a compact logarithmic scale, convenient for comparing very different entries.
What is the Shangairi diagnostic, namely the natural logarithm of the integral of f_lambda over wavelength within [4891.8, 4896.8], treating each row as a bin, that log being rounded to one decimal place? 4.8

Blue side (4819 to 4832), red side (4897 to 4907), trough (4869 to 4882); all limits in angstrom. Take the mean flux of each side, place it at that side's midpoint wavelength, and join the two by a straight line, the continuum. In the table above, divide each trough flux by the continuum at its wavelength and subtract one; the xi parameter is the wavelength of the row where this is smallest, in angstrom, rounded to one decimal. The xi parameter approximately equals 4870.5 angstrom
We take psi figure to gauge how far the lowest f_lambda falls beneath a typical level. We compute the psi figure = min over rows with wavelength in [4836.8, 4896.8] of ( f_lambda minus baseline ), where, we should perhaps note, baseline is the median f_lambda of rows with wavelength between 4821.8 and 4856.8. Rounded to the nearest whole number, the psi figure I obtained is -5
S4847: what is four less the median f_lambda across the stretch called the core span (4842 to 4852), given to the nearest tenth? -19.6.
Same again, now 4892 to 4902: -20.6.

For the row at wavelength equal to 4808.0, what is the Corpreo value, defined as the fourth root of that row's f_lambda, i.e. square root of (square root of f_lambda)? 2.22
